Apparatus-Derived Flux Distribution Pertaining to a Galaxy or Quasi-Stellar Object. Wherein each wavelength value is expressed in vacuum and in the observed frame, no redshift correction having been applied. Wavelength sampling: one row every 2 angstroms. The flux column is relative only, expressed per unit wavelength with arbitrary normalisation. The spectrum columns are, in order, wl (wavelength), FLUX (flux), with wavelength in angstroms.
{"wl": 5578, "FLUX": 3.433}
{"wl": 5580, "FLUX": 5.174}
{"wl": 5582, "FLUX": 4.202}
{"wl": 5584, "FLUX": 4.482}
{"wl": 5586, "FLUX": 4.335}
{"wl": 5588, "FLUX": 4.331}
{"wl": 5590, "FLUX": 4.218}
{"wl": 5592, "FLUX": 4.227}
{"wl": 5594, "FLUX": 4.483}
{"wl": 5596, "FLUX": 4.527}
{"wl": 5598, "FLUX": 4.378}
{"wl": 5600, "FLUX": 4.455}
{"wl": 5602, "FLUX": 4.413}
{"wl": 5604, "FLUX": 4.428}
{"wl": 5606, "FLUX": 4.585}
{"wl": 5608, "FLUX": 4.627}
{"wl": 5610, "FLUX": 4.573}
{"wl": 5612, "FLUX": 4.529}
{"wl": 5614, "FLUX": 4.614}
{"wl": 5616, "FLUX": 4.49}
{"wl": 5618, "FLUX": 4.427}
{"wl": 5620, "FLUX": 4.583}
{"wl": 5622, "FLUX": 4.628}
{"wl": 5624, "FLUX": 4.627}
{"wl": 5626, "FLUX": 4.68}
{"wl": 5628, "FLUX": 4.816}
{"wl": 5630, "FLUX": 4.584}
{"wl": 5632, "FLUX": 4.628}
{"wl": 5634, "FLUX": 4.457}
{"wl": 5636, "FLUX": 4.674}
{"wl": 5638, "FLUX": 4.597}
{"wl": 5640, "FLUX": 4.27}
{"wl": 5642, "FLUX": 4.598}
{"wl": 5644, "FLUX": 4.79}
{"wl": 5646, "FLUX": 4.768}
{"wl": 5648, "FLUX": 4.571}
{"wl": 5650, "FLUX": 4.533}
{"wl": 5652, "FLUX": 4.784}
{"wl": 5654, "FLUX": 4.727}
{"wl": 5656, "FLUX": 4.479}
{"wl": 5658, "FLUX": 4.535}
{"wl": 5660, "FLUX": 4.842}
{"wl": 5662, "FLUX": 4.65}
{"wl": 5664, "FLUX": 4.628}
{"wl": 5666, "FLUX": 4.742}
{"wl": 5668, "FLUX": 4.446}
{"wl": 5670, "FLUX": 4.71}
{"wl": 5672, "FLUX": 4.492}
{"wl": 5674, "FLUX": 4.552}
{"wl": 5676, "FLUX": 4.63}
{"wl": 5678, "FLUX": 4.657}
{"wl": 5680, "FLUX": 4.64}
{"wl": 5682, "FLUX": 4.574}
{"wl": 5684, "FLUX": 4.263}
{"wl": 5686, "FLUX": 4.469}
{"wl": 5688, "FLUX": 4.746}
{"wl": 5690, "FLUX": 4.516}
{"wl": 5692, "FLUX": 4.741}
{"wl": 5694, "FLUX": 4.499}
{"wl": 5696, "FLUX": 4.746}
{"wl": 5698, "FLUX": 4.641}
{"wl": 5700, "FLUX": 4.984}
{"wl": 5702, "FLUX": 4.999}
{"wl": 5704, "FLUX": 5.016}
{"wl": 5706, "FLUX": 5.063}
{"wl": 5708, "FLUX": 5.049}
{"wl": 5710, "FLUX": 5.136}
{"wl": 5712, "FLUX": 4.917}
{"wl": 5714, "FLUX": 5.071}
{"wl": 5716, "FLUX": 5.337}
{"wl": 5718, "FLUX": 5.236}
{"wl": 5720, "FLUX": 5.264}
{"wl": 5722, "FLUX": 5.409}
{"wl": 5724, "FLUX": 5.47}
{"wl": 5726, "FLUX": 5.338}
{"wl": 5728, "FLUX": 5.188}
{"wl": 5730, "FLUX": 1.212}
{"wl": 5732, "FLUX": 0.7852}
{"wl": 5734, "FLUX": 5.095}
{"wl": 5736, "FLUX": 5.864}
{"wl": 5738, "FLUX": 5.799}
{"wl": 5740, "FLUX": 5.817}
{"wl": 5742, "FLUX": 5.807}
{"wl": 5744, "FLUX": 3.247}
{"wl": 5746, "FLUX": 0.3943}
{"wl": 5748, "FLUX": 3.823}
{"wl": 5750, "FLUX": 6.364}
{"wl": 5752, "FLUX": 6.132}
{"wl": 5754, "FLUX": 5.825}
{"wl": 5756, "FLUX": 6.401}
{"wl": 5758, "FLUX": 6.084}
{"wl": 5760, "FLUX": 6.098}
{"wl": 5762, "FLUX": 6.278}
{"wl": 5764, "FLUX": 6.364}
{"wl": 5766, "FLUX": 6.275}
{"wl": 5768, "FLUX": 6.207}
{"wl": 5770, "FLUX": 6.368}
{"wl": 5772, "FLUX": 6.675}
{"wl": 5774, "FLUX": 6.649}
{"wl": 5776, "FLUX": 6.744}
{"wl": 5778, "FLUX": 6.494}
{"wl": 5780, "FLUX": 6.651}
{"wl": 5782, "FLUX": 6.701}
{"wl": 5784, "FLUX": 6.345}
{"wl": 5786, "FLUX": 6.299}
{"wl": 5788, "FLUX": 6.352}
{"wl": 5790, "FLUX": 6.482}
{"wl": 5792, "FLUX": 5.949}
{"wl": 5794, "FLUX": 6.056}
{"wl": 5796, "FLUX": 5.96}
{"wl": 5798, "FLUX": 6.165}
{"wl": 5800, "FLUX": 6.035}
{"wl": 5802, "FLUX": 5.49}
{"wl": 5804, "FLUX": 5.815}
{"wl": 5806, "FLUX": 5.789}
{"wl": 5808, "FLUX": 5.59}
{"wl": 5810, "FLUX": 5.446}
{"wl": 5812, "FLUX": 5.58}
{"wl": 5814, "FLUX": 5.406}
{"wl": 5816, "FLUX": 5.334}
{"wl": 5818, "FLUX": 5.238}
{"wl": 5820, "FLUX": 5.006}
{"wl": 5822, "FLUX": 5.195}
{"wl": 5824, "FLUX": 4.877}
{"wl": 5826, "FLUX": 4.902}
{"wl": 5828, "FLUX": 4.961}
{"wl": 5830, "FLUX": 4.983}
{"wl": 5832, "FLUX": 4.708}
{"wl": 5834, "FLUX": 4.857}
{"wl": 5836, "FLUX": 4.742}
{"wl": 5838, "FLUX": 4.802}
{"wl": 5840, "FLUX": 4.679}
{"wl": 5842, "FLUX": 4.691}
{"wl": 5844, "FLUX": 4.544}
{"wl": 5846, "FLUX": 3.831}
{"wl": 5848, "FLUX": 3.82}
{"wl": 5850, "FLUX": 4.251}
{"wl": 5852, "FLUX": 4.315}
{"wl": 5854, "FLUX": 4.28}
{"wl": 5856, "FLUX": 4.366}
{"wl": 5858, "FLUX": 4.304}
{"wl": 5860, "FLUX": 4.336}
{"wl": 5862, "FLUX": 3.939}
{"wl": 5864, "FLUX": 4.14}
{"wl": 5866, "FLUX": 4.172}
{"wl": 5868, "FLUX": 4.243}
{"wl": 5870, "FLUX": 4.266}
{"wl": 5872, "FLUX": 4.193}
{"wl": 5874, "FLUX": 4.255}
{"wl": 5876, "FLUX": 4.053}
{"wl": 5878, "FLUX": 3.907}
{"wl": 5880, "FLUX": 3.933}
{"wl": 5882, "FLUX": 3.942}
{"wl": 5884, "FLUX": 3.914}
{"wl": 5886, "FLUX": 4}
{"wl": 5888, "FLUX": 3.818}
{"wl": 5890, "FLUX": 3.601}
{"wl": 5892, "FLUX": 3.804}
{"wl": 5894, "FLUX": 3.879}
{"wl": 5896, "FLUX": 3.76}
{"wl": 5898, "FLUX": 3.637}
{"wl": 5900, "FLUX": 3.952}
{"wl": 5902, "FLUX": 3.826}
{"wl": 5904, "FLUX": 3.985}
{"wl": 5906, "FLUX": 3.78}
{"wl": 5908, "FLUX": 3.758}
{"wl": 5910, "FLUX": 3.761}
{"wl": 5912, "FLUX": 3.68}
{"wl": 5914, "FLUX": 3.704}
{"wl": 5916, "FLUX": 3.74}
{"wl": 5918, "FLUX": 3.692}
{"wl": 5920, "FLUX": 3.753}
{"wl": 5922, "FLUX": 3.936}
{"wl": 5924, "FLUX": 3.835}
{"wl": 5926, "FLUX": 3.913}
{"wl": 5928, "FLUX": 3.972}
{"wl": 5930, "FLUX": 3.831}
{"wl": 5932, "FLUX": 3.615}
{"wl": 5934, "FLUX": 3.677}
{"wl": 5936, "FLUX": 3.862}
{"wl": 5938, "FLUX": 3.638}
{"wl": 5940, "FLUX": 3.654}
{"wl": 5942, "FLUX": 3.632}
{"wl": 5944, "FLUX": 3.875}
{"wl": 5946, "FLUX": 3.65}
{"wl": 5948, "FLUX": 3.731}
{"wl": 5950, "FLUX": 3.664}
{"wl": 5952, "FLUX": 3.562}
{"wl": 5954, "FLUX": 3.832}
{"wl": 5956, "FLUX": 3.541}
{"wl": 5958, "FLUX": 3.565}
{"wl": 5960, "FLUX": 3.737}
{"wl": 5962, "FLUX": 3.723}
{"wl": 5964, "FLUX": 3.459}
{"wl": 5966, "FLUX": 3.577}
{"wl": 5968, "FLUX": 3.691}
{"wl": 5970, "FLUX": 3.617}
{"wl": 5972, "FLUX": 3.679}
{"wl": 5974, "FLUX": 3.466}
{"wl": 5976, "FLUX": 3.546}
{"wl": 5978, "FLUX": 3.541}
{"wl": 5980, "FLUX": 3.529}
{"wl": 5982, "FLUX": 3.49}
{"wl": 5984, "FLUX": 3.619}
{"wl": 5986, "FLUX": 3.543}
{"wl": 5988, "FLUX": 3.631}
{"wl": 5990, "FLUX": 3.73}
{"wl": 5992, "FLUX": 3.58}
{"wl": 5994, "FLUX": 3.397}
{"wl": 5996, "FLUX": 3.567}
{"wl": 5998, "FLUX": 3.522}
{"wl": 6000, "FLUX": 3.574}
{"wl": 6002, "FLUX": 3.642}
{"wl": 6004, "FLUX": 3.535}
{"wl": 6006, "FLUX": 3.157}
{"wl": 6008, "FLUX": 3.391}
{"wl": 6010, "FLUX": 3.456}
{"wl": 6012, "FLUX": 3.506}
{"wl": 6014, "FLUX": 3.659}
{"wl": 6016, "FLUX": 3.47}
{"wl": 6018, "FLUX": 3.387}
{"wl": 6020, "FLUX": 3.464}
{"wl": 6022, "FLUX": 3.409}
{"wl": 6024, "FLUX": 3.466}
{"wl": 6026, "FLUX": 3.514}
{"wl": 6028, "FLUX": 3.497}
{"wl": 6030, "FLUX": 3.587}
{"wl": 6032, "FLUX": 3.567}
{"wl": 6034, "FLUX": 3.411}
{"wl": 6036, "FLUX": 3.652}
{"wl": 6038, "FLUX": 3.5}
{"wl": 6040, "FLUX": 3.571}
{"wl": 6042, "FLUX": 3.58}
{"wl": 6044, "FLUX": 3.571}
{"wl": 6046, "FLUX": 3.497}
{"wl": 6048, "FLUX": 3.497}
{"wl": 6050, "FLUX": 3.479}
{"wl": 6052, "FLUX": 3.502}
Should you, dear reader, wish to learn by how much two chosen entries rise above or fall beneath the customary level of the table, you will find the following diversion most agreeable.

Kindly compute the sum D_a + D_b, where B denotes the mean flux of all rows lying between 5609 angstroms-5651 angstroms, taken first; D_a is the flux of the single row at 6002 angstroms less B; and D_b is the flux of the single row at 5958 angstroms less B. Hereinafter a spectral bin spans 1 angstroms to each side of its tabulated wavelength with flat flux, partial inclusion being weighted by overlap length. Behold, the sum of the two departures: -2.0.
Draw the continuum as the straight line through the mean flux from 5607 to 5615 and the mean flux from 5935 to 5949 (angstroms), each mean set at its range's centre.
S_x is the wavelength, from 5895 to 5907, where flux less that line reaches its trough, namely 5898 angstroms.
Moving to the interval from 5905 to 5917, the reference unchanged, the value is 5912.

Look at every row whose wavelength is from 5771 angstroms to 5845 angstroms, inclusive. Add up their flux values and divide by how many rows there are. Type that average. 5.63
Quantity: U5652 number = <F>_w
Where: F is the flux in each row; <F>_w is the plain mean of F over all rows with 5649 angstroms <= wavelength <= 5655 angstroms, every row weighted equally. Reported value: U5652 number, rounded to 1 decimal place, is 4.7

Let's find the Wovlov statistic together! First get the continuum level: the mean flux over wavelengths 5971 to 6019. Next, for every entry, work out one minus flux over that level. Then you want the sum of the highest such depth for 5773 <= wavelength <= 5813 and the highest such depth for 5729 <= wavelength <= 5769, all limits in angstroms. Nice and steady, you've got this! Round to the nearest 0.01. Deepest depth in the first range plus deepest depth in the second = 0.34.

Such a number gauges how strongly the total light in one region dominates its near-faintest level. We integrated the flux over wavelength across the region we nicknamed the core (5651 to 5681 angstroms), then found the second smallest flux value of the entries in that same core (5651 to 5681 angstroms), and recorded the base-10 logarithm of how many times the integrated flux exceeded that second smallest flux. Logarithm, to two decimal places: 1.49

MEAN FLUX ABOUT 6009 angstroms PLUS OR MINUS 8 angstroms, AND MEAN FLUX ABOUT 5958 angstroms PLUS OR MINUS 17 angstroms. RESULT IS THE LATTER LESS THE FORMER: 0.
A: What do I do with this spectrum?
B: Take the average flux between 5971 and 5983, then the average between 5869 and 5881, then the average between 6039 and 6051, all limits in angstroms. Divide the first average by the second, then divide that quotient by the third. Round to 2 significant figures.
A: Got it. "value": 0.24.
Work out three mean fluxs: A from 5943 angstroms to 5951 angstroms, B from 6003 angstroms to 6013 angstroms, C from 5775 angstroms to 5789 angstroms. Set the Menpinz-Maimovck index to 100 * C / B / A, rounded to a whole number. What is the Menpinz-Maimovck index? 51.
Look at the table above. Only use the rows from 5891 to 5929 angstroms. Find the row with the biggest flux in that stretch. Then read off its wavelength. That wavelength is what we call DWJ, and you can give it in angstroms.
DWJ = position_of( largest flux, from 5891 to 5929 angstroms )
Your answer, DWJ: 5904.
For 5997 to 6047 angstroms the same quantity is 6014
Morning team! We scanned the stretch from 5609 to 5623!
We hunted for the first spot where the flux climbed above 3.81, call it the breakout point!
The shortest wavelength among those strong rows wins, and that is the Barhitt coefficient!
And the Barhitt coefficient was 5610 angstroms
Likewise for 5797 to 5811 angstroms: 5798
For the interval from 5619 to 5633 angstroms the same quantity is 5620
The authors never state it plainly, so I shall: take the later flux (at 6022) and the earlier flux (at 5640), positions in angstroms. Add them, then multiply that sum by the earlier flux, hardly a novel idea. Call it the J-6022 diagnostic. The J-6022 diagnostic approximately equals 33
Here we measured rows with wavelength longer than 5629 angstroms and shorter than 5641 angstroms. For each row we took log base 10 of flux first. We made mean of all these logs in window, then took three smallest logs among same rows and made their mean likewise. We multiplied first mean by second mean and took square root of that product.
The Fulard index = 0.65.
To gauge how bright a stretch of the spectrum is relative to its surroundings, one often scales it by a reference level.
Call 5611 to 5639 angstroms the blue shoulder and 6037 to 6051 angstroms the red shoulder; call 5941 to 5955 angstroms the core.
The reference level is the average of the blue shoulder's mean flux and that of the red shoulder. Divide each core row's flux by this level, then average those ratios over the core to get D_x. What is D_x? 0.91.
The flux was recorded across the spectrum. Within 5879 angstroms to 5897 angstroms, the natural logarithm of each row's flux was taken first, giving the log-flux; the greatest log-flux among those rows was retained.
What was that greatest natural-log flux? 1.39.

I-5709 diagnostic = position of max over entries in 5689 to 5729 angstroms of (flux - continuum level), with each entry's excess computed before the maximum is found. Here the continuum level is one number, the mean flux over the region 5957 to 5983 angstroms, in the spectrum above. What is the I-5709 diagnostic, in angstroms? 5724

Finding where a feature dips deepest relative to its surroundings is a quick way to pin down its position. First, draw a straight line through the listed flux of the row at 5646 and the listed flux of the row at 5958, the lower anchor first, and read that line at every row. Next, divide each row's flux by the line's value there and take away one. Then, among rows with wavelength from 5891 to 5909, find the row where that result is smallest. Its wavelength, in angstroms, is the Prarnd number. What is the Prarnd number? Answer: 5898 angstroms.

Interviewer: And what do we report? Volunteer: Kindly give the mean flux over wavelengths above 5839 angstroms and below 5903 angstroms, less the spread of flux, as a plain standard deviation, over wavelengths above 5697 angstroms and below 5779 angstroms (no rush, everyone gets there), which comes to 2.6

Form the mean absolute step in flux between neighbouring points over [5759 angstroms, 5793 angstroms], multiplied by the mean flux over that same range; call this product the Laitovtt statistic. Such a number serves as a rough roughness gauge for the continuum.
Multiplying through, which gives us 1.0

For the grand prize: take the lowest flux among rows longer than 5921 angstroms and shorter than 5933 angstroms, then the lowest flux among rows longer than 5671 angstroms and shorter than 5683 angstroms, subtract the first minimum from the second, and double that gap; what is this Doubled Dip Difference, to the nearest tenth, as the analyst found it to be 1.8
